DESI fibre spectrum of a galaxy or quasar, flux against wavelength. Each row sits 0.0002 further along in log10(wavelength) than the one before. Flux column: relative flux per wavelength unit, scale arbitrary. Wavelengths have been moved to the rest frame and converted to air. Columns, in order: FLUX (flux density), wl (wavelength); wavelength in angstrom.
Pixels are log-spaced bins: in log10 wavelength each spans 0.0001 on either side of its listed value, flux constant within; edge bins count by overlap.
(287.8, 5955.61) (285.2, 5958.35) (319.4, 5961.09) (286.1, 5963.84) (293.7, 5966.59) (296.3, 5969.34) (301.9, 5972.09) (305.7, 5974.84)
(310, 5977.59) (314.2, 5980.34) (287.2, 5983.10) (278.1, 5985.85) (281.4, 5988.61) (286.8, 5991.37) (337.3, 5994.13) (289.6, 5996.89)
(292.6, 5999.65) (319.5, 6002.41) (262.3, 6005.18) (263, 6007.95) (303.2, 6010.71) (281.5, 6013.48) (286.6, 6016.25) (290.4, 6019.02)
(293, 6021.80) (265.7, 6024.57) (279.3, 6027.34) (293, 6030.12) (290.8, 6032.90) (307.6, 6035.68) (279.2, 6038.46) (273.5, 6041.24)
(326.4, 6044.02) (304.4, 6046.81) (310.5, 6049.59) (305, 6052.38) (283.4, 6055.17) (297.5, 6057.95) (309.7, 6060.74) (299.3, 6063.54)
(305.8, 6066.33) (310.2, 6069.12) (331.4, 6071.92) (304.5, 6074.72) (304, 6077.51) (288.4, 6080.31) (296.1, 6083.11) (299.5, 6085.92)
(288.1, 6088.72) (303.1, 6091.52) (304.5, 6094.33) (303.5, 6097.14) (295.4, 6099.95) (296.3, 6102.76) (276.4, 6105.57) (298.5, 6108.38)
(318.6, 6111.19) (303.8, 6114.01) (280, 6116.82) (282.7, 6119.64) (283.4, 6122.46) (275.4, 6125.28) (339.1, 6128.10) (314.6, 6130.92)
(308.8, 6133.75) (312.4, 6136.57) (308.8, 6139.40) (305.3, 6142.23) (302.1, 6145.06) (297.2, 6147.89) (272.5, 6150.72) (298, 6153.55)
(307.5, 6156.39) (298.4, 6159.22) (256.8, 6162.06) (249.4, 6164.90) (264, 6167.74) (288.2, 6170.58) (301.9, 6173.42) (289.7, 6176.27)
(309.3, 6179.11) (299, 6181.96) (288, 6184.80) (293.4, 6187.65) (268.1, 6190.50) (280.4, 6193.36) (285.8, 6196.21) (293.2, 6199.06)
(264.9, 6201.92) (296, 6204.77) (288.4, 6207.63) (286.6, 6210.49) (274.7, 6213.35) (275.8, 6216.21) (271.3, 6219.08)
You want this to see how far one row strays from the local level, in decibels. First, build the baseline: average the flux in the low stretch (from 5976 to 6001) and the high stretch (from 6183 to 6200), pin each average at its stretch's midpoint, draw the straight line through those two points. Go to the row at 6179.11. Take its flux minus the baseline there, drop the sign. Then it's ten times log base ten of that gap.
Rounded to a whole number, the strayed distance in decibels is 14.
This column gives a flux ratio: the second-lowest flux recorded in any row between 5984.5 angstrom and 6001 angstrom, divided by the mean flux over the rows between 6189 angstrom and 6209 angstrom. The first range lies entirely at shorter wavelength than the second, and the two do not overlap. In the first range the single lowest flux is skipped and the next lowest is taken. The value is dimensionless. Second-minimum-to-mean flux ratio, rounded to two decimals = 1.00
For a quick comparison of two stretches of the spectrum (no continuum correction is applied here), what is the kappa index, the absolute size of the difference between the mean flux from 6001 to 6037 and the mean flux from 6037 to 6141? 13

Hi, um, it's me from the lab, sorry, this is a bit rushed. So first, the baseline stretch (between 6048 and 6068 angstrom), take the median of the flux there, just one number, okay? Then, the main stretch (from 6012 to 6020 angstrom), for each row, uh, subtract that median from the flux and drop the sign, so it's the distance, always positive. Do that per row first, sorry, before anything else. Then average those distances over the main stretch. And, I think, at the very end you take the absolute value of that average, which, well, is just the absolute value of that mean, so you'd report 18.8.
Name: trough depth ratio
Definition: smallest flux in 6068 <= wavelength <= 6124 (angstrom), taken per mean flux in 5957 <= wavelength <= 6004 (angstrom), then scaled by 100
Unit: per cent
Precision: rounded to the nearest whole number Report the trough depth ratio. 92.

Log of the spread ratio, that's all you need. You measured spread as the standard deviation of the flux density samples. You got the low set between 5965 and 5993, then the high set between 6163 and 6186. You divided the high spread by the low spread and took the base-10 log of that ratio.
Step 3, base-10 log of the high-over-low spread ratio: 0.21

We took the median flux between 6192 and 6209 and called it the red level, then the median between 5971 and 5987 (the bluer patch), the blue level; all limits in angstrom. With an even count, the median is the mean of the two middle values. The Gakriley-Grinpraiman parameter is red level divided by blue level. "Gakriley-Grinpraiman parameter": 0.95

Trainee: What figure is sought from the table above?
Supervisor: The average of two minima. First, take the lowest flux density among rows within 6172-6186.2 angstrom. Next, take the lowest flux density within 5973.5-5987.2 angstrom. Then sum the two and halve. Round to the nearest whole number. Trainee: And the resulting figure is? 283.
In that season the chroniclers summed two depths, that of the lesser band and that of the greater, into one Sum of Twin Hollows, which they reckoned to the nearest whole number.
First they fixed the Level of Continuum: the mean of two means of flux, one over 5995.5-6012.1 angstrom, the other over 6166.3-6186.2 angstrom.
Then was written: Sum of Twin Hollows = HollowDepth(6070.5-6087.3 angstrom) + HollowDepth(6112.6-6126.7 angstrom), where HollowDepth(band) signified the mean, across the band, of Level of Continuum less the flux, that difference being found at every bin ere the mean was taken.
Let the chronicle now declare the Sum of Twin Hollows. -9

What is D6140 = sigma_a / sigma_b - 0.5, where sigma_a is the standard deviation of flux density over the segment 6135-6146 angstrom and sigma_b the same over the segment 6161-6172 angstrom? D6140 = -0.24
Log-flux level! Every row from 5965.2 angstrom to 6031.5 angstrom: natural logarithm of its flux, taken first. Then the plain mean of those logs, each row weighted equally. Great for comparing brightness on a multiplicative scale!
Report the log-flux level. 5.68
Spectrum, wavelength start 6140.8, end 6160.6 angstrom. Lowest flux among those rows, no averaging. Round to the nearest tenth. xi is 272.5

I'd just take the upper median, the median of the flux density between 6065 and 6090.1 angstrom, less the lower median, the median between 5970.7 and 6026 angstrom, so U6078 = 14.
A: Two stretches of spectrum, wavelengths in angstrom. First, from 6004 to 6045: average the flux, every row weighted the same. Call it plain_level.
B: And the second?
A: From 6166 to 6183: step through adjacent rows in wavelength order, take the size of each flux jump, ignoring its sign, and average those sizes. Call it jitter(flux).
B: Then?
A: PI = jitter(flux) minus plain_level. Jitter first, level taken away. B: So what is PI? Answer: -270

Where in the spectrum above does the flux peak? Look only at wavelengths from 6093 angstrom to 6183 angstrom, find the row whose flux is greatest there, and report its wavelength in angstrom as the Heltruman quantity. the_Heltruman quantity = 6128.10 angstrom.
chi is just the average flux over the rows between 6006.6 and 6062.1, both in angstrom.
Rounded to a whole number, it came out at 292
